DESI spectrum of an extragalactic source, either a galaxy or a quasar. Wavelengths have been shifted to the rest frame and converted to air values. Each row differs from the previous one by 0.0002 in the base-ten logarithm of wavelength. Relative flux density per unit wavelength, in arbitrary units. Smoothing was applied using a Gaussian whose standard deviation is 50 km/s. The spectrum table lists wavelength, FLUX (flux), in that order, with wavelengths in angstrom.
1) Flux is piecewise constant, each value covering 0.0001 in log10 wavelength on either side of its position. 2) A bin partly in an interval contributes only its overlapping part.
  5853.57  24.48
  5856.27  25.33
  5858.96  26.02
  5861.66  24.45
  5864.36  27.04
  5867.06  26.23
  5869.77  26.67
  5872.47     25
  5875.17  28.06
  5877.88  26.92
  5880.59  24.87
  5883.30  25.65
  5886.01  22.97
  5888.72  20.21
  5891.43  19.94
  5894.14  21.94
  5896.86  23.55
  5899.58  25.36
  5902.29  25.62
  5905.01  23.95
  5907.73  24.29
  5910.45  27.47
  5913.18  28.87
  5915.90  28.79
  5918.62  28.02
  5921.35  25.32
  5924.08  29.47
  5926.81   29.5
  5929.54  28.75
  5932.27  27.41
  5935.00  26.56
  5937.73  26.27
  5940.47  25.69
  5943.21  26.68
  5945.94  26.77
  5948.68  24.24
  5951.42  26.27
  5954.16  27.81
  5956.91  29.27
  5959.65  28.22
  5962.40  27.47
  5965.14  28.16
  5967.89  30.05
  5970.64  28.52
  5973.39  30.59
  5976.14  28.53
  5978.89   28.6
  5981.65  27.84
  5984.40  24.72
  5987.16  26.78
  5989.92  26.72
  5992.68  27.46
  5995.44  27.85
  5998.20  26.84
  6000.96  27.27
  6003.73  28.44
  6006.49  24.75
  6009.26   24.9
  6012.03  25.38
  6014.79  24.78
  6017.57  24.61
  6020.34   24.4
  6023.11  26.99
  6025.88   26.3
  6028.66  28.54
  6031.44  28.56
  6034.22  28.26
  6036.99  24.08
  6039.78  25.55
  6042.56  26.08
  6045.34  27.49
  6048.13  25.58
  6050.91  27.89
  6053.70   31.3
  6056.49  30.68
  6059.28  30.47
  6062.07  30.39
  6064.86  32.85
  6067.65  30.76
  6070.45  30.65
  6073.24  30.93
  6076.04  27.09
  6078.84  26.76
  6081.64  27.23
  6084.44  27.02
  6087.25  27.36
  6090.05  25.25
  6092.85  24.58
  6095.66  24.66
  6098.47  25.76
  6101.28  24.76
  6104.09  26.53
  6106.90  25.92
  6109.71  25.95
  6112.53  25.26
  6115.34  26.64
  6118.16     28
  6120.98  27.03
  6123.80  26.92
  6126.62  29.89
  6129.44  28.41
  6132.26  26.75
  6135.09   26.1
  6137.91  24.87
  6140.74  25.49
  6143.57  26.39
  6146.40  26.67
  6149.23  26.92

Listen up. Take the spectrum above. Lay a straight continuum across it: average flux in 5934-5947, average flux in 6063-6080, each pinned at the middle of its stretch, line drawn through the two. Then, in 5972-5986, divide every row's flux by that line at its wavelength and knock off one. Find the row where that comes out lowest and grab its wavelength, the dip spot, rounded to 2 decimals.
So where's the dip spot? 5984.40 angstrom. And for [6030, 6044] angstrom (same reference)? 6036.99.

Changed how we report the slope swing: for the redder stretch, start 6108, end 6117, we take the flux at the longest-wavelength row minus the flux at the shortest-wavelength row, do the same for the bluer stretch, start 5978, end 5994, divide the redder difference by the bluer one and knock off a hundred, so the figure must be -101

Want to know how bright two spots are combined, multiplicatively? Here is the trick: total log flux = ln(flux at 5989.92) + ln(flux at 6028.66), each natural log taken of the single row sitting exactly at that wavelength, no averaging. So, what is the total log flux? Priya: 6.64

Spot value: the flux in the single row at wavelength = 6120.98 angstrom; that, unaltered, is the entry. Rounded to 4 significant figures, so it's 27.03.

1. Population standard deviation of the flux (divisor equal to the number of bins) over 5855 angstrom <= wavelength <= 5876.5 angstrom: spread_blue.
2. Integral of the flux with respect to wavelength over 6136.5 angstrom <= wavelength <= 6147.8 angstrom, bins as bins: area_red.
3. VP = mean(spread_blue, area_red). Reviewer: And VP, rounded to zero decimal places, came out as 147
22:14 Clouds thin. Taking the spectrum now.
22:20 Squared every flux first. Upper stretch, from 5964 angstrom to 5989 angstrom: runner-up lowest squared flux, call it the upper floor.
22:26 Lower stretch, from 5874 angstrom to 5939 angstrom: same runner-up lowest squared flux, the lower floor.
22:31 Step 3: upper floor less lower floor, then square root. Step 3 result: 18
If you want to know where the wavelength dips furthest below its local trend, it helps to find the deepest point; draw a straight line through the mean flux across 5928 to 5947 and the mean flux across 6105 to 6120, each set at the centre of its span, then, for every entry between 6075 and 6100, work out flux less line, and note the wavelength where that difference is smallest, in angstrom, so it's 6092.85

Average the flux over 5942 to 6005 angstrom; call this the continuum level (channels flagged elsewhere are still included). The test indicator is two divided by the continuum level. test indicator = 0.072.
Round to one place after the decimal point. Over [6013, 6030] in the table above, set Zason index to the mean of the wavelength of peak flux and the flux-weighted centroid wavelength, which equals 6025.3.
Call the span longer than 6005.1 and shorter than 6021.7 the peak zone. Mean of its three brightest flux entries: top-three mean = 25.0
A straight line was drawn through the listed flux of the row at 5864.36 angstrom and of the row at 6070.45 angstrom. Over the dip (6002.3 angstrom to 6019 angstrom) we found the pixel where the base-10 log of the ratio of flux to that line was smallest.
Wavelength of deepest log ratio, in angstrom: 6017.57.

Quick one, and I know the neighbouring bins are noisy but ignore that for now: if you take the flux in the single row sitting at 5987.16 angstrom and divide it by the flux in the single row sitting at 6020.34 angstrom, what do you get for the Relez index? 1.10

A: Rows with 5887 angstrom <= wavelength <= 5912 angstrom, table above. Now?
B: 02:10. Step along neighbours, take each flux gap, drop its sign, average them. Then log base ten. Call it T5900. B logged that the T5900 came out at 0.14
